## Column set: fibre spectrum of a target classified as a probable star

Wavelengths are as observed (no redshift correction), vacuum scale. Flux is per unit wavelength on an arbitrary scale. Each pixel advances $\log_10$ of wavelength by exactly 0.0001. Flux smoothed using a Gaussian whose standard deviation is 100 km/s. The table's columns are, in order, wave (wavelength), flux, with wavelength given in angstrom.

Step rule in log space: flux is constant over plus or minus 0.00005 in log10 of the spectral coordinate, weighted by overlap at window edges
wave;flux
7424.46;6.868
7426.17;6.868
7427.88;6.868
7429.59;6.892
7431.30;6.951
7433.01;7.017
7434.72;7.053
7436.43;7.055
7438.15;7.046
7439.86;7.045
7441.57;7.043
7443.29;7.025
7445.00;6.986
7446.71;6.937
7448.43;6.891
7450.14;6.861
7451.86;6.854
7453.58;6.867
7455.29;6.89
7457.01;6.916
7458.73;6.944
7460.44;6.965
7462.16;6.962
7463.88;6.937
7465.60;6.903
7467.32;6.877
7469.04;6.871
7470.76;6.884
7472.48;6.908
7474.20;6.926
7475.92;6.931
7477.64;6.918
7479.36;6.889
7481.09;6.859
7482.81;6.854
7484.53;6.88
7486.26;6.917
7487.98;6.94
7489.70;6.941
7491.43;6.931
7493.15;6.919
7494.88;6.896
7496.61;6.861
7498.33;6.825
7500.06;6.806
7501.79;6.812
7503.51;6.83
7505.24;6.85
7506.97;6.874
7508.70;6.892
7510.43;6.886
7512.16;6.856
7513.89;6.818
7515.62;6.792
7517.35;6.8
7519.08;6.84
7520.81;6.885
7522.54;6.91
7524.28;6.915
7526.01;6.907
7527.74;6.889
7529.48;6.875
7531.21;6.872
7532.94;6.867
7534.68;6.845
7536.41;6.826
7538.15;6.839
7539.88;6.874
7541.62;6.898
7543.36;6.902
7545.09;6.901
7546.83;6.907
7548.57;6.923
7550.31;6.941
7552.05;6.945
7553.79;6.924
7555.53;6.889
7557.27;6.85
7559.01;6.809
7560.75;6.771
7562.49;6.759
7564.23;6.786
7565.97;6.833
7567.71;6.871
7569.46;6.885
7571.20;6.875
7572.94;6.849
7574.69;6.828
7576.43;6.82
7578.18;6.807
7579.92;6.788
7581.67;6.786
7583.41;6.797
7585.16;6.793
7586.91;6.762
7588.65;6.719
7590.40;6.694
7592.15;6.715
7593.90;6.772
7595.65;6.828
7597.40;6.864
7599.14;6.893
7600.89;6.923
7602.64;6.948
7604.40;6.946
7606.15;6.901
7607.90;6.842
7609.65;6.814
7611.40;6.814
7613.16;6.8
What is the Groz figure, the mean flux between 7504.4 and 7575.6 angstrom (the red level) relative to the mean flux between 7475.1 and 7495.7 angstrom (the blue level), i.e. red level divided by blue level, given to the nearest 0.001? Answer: 0.994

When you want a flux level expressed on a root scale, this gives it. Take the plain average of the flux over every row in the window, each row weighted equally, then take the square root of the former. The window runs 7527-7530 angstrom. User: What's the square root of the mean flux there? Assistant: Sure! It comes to 2.62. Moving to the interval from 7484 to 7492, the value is 2.63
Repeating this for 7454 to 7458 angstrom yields 2.63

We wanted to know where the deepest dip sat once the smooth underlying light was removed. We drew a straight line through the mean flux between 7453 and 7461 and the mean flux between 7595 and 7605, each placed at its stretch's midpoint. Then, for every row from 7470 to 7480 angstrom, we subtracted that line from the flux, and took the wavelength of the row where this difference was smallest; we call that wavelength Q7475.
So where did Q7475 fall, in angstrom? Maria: 7470.76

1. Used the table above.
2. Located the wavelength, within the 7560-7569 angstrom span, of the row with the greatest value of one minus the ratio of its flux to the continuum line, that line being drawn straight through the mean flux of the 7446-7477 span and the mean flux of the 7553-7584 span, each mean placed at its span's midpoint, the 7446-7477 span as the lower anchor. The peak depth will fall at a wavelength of 7562.49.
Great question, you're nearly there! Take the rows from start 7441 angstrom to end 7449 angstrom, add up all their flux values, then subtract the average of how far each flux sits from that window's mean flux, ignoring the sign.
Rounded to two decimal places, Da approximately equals 34.83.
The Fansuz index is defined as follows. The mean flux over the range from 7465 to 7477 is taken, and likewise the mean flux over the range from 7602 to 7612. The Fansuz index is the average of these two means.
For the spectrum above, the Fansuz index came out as 6.89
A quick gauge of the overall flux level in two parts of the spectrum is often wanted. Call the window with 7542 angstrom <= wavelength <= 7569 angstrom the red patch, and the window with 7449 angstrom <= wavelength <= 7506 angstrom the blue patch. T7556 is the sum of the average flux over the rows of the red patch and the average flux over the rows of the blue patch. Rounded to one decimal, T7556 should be 13.8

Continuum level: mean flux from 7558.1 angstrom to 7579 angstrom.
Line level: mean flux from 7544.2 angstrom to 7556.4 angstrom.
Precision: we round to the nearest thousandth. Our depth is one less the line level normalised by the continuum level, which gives -0.014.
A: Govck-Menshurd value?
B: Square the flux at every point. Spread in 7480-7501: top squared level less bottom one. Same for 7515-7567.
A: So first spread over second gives 0.7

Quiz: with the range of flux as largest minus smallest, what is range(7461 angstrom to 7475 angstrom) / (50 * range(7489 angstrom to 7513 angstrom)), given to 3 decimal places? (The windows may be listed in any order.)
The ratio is 0.013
